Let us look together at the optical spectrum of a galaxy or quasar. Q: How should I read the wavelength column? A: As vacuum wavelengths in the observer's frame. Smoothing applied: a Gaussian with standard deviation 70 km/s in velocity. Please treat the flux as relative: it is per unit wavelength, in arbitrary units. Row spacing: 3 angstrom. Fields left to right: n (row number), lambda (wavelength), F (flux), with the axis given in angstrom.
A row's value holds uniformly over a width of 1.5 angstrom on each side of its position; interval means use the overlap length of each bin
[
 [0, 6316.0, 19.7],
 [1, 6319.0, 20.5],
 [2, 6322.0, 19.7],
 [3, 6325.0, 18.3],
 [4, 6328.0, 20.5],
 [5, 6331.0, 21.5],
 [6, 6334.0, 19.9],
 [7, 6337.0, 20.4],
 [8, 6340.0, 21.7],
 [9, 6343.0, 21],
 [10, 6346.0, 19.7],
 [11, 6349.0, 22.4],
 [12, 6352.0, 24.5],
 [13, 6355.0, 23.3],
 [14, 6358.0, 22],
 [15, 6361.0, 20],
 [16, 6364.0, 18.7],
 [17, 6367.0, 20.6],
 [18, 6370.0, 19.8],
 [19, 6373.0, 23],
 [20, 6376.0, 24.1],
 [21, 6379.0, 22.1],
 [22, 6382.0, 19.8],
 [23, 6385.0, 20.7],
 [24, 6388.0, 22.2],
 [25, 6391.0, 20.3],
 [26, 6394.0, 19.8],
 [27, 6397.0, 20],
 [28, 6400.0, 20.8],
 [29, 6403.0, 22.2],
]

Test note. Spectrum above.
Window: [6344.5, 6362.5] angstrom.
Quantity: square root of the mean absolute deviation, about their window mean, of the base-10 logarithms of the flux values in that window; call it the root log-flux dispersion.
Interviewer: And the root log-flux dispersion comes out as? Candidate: 0.17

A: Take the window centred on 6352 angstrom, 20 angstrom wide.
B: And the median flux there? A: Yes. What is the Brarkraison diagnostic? 22.0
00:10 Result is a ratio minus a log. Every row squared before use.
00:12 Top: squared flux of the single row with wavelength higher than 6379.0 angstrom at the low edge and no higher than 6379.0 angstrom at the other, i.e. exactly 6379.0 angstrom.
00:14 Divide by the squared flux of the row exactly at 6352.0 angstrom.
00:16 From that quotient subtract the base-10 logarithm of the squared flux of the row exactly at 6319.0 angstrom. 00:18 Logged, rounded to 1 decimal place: -1.8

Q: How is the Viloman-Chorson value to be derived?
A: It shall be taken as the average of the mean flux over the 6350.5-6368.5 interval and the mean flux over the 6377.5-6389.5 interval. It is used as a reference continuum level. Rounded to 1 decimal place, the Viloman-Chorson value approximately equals 21.4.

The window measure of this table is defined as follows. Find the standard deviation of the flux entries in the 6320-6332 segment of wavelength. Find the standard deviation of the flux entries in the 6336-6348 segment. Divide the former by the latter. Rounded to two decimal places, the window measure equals 1.59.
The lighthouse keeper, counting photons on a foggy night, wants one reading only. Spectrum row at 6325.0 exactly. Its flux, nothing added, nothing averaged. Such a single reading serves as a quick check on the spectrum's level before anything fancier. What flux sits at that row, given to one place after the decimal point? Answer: 18.3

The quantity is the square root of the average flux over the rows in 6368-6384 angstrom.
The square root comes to 4.66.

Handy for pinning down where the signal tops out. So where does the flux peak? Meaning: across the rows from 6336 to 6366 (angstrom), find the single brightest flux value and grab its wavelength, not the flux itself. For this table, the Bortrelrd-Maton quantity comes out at 6352.0 angstrom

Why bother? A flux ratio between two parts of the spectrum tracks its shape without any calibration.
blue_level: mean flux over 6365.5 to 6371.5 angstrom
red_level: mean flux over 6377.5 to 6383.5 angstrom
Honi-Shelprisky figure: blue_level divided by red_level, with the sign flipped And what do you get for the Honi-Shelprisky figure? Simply -0.96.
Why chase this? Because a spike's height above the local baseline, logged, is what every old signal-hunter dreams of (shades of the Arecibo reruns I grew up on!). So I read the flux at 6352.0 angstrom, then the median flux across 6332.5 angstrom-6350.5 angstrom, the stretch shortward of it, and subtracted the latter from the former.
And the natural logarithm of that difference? 1.3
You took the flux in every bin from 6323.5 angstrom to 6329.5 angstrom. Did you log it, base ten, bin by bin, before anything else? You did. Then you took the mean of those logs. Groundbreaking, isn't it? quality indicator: 1.29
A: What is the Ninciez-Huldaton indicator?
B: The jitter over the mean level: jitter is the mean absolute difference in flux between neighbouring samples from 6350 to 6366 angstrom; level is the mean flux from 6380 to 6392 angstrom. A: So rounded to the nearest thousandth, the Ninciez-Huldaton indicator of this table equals 0.070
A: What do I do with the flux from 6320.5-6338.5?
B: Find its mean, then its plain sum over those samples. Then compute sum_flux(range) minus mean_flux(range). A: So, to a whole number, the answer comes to 100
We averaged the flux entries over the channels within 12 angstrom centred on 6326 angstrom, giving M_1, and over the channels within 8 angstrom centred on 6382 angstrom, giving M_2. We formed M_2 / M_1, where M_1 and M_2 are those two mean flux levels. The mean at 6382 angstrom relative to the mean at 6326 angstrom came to 1.04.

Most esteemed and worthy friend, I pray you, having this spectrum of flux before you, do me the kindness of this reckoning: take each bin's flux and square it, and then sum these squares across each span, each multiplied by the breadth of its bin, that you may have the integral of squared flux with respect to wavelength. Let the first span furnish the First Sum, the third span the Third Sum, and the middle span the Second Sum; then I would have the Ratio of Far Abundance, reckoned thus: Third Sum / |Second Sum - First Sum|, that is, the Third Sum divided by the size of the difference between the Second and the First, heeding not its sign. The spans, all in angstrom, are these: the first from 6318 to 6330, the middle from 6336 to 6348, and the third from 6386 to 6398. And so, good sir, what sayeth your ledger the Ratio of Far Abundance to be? 11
